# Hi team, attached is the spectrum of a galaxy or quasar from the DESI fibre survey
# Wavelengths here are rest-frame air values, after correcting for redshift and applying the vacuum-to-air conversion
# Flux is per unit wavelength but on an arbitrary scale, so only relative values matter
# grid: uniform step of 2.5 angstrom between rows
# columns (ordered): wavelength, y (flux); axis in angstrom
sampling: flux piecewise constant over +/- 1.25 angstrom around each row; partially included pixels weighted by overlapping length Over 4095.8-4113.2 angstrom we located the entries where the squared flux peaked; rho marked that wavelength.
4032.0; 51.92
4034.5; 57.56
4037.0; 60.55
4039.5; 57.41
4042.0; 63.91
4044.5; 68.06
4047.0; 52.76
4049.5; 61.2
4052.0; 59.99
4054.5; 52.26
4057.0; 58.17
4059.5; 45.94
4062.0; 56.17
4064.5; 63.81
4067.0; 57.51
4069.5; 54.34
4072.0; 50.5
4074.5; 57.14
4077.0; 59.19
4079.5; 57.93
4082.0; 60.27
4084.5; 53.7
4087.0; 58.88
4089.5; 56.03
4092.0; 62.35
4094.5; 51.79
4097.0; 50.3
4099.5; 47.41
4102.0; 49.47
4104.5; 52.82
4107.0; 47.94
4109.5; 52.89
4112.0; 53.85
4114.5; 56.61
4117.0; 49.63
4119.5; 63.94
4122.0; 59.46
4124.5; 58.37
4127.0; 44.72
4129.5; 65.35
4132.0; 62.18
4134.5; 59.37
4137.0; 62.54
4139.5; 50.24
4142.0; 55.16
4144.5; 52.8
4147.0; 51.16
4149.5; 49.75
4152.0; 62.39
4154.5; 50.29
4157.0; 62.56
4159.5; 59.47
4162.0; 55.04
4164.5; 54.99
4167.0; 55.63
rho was 4112.0 angstrom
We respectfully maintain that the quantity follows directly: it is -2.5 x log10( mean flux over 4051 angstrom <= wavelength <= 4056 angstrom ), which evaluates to -4.37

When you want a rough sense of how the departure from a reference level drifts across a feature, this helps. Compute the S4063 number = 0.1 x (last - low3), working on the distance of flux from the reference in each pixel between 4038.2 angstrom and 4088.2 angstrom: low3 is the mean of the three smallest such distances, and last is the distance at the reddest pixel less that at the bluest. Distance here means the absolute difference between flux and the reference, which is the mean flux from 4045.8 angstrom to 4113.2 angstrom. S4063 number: 0.04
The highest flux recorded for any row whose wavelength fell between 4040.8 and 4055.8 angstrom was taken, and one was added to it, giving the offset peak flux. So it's 69.1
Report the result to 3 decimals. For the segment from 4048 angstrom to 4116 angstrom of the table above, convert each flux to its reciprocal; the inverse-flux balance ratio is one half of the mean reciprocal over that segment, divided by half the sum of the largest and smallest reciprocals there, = 0.488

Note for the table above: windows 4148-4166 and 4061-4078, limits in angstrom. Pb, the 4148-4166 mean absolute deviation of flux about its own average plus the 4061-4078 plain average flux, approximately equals 61.3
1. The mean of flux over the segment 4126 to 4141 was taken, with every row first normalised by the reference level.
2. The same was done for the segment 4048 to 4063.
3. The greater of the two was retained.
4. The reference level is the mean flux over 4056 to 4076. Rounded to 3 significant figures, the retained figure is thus 1.04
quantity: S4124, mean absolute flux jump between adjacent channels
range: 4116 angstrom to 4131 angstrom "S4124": 11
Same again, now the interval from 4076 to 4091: 4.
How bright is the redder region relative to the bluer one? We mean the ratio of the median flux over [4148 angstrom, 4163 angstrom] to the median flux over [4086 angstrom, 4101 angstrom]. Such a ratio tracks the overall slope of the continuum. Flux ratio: 1.06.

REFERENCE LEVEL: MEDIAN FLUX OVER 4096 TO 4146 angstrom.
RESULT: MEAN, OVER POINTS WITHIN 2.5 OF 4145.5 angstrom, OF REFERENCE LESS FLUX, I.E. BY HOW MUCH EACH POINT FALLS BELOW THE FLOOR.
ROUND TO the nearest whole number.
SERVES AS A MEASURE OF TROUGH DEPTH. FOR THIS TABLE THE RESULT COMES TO 1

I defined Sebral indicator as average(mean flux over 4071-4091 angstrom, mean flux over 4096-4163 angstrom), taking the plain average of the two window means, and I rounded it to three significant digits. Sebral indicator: 55.9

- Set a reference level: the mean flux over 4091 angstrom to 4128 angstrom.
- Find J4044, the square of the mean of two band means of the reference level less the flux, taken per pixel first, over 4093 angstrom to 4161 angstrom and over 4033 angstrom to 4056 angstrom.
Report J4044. 13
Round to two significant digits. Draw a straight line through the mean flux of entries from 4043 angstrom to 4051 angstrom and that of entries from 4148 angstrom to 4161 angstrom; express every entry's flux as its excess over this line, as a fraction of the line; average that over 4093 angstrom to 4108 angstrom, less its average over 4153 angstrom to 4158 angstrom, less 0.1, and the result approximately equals -0.24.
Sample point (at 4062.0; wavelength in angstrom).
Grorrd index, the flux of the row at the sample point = 56.17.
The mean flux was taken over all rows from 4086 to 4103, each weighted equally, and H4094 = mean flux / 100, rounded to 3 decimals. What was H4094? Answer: 0.537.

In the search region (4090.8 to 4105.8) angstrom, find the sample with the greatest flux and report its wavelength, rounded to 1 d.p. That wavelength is 4092.0 angstrom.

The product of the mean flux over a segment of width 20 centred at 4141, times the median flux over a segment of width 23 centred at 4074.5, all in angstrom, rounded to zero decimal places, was 3186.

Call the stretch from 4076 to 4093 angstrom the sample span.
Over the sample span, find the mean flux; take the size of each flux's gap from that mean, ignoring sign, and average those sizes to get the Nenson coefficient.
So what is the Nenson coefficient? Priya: 2.1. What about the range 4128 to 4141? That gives 4.1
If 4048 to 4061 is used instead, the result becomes 5.1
